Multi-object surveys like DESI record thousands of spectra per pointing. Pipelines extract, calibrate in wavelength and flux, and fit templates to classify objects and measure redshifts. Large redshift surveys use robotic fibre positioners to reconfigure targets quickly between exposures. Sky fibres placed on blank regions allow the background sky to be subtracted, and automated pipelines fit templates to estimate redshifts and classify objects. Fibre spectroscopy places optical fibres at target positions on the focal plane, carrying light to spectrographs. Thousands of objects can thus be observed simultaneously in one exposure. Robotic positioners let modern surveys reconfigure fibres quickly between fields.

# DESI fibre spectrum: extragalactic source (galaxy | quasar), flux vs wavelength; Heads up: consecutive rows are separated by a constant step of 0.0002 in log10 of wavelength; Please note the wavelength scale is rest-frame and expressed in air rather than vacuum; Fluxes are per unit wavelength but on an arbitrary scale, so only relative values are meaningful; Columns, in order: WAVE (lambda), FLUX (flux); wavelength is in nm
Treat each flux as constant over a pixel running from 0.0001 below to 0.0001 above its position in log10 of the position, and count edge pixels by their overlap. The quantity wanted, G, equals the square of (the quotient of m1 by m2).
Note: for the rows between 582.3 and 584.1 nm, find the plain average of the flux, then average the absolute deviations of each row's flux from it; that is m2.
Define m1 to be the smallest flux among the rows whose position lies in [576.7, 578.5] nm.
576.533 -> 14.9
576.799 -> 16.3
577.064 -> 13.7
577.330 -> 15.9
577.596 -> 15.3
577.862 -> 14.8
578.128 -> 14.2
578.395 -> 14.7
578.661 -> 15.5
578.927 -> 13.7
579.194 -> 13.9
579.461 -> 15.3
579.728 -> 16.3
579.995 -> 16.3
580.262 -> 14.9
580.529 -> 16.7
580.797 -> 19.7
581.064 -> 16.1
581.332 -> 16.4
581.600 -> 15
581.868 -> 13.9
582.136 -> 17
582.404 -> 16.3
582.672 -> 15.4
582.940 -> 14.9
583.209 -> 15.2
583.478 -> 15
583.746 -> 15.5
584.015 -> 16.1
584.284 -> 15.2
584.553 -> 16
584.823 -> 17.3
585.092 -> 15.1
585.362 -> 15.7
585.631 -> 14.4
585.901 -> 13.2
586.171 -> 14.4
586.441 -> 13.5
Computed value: 1104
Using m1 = 13.7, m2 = 0.41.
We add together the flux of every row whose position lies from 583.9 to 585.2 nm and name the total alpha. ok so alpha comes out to 80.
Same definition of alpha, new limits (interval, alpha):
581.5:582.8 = 78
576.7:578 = 76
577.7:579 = 73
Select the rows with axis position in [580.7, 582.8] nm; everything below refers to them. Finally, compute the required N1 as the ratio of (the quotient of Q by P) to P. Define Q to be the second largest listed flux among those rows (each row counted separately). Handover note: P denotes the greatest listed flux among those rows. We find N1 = 0.044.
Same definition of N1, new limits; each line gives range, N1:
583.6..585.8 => 0.054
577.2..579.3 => 0.061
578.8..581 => 0.043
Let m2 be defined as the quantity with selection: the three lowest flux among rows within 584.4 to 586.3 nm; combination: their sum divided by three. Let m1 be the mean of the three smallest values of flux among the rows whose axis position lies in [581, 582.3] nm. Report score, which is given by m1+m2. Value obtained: 29.0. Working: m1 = 15.0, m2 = 14.0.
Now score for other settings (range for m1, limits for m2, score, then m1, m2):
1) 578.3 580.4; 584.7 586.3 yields 28.1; 14.1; 14.0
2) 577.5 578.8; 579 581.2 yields 29.3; 14.6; 14.7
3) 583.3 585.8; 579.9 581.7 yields 30.2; 14.8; 15.3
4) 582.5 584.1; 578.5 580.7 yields 29.2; 15.0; 14.2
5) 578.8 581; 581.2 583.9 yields 28.8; 14.2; 14.6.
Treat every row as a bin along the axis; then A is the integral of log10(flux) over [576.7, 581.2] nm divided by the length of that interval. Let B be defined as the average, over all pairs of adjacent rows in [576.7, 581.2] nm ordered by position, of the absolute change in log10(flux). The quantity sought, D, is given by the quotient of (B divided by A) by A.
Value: 0.027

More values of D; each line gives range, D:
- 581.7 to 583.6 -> 0.019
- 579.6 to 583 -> 0.027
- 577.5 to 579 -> 0.018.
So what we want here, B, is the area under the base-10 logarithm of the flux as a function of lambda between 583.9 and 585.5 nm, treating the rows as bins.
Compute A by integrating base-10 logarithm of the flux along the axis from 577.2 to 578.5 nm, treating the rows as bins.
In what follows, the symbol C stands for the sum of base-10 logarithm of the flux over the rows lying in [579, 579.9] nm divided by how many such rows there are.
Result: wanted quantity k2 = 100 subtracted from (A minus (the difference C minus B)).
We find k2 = -97.7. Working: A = 1.5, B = 1.9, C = 1.180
